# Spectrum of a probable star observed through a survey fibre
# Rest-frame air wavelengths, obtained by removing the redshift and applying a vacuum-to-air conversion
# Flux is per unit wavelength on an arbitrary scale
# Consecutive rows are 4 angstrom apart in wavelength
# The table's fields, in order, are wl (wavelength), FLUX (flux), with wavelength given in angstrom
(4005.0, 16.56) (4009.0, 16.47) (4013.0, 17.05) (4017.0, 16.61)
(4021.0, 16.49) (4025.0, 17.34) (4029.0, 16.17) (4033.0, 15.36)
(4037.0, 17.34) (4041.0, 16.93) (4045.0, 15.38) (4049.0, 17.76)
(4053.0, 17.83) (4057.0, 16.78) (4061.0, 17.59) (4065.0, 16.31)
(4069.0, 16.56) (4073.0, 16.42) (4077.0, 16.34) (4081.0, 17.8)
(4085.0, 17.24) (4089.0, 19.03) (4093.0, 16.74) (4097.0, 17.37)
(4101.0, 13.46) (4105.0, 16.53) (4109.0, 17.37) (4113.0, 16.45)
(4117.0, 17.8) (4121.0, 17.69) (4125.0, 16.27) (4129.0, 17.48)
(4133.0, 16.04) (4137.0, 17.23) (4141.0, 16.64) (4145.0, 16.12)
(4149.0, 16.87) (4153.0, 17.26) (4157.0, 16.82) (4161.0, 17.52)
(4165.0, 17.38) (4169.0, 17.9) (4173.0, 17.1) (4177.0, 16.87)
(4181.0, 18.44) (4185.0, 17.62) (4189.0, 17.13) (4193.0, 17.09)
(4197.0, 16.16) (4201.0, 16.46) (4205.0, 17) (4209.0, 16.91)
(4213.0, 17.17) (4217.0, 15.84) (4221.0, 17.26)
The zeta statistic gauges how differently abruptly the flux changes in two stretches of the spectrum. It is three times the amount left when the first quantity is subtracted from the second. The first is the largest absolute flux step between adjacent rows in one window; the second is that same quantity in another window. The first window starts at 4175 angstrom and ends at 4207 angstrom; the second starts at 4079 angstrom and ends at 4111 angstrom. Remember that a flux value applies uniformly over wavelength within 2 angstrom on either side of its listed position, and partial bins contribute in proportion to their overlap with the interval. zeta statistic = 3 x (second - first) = 7.0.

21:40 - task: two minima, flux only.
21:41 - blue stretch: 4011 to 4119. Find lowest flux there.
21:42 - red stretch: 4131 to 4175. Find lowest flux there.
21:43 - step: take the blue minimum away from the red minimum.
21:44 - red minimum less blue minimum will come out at 2.6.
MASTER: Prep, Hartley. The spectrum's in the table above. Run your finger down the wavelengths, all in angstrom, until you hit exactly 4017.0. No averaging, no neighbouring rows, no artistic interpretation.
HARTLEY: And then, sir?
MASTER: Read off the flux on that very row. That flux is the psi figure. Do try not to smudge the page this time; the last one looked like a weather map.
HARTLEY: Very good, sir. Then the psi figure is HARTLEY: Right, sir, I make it 16.61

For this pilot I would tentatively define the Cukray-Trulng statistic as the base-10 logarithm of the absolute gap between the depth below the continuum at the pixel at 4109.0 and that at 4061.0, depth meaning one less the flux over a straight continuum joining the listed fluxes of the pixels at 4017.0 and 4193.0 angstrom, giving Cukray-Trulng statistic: -1.67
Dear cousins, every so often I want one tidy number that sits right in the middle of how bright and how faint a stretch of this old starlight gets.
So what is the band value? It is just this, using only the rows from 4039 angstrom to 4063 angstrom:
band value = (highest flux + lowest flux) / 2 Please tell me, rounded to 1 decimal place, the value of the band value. 16.6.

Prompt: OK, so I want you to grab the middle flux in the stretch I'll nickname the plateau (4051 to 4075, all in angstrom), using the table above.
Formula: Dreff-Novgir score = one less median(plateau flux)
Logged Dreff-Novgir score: -15.7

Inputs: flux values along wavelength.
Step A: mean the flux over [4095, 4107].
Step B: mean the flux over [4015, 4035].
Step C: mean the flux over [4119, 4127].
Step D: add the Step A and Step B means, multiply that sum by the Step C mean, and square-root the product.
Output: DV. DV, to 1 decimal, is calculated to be 23.4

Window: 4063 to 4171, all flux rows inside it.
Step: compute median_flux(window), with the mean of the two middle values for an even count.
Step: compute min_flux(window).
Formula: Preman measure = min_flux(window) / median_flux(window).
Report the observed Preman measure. 0.80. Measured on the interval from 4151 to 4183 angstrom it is 0.97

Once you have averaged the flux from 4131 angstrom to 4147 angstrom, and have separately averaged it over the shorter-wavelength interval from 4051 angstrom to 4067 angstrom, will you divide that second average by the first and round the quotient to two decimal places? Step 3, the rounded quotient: 1.04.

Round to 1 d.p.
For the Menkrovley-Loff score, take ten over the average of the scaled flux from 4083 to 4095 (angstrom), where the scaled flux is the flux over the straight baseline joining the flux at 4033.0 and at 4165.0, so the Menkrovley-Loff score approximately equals 9.2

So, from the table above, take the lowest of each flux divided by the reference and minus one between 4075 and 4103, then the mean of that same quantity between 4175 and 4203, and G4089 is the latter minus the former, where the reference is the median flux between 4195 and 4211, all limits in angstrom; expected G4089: 0.22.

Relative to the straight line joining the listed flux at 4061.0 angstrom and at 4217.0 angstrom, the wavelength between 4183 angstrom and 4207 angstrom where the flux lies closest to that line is 4197.0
